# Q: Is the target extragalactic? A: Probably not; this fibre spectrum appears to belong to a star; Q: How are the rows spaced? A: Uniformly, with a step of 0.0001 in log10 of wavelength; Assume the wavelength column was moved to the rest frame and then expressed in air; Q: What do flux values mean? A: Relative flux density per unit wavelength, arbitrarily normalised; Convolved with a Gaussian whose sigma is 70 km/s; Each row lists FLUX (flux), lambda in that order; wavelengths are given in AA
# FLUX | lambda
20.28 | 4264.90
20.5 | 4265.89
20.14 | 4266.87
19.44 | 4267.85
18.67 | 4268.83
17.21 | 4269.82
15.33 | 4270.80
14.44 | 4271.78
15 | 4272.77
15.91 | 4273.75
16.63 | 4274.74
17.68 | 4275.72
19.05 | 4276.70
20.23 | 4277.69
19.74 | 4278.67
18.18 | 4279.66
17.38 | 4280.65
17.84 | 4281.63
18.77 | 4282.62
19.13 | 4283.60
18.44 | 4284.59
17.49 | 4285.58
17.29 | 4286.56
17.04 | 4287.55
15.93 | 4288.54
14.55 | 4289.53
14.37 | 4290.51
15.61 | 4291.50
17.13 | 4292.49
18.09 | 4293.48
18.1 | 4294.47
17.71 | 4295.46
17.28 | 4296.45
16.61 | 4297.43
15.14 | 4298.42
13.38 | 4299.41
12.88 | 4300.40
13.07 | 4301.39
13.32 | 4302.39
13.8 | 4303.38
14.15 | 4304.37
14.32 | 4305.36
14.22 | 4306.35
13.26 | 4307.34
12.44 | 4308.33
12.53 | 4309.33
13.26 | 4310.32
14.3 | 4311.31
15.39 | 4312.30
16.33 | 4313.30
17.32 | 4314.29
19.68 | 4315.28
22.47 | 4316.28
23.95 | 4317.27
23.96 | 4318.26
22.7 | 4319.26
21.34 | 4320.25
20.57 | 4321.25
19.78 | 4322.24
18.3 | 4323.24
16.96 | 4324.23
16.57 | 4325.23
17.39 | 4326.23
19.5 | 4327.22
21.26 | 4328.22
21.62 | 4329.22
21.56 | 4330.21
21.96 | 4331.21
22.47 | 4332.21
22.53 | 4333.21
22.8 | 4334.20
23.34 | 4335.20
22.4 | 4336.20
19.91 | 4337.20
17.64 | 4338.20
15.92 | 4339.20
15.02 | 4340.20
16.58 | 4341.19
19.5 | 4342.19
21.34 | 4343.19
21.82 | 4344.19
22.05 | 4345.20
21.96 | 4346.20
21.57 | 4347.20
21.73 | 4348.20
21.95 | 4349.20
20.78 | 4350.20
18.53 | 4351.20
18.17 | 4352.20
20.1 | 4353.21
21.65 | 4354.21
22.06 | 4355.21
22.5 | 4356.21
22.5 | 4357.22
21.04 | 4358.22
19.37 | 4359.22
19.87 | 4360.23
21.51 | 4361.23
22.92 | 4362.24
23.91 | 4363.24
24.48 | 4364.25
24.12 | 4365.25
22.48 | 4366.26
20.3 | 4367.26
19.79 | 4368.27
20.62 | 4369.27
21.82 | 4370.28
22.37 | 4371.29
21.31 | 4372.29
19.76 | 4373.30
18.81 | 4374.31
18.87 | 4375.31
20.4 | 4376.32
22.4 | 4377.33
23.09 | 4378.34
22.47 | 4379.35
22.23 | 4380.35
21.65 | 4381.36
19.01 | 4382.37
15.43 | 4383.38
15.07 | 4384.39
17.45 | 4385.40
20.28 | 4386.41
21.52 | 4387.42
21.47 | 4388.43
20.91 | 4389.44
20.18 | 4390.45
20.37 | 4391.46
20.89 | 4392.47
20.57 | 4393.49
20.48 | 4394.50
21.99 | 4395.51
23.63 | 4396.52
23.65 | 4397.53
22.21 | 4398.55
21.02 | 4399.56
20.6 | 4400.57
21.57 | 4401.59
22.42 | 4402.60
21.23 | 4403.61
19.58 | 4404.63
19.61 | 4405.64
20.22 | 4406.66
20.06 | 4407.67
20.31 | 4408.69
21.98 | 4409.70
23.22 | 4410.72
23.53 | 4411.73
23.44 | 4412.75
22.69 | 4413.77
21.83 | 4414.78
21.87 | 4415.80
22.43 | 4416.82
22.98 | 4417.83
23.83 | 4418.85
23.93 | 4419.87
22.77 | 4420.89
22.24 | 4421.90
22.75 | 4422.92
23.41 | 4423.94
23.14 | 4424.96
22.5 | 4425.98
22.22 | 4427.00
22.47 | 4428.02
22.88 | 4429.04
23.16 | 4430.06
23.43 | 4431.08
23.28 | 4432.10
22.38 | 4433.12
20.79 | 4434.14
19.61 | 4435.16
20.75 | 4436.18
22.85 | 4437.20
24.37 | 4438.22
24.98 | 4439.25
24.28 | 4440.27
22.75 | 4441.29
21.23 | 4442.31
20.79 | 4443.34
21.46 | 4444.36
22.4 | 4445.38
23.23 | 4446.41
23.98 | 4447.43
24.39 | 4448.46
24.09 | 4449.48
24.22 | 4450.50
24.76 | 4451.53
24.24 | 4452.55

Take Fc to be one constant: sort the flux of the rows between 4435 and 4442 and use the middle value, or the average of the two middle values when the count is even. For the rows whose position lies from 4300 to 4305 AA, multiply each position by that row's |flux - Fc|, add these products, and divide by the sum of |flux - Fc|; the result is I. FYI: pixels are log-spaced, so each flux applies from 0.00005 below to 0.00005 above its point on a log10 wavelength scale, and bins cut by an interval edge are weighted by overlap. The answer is 4302.3 AA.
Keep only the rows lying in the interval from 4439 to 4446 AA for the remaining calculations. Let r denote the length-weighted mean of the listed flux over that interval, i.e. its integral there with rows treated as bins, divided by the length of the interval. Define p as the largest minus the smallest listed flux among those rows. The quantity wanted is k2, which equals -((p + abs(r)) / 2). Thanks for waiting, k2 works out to -13.3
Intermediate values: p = 4.2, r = 22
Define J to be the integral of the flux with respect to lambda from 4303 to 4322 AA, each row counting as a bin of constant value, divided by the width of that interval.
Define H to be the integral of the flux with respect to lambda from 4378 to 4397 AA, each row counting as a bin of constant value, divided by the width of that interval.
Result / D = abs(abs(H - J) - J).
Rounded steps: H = 20.4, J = 17.2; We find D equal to 14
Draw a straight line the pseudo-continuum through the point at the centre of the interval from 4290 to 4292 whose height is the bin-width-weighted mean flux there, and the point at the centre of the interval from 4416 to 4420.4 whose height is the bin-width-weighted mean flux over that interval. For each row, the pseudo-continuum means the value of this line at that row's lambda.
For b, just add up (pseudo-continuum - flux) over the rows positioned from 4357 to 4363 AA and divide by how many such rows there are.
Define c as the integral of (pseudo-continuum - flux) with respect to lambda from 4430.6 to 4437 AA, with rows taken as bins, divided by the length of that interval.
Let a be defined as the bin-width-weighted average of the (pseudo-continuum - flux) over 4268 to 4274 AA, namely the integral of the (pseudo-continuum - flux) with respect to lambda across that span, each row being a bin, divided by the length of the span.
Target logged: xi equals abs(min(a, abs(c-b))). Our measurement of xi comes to 2.6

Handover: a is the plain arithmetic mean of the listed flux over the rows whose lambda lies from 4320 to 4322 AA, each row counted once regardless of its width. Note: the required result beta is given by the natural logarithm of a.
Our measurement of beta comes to 3.04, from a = 21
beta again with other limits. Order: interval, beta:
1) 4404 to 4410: 3.01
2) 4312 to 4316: 2.84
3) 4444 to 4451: 3.15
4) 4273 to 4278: 2.88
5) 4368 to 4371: 3.03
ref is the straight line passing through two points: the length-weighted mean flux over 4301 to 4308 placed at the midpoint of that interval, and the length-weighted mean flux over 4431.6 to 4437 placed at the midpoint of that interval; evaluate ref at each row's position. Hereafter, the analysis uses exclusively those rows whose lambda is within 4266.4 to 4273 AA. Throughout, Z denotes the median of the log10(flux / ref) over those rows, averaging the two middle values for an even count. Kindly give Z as 0.17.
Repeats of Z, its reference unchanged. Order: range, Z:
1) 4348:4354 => 0.09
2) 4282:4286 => 0.17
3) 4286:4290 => 0.11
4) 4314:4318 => 0.16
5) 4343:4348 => 0.13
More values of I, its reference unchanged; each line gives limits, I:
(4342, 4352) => 4347.1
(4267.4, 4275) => 4271.7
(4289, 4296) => 4292.1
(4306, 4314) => 4309.6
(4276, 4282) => 4279.5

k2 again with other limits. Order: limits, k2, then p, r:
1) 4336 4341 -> -12.6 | 7.4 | 18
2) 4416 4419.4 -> -12.2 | 1.4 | 23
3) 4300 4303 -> -6.8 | 0.4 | 13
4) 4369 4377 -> -12.0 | 3.6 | 21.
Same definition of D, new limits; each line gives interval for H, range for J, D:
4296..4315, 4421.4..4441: 14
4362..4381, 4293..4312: 8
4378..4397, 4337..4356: 19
